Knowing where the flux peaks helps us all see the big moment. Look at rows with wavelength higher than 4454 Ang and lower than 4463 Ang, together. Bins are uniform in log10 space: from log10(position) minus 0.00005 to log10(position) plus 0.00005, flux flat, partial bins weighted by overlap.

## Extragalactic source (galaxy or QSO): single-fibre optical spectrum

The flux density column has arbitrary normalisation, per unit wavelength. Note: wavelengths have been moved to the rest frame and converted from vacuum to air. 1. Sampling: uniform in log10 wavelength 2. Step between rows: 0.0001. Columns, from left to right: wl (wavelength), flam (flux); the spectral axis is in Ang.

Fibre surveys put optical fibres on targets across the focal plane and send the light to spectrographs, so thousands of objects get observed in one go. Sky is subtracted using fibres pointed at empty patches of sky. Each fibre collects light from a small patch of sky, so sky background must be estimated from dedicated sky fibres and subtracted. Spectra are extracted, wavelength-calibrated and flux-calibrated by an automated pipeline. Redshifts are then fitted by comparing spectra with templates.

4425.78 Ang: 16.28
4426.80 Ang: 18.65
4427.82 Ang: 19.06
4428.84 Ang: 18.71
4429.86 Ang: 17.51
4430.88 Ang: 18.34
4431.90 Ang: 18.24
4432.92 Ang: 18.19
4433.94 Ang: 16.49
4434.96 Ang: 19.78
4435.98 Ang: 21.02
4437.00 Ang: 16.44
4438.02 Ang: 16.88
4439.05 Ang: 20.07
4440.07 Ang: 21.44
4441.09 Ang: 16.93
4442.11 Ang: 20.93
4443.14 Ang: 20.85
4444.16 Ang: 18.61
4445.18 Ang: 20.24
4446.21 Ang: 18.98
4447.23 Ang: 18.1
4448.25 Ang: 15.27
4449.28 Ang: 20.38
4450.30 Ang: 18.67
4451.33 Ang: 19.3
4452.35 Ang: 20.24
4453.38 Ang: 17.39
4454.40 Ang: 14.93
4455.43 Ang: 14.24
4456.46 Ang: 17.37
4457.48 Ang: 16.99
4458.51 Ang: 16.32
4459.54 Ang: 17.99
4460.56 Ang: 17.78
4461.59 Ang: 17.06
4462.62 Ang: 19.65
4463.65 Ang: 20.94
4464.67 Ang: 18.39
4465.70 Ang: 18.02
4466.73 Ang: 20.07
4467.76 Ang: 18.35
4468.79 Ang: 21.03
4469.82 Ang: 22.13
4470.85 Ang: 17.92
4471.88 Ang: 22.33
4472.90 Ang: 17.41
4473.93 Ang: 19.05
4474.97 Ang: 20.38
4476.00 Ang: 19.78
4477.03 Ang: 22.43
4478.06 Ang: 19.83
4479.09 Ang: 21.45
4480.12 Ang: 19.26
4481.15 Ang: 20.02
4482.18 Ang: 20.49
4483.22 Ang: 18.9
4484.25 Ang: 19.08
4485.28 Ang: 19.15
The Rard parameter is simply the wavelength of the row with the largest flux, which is 4462.62 Ang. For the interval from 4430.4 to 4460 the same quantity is 4440.07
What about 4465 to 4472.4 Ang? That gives 4471.88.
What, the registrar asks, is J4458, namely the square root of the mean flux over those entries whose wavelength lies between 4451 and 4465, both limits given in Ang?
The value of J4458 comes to 4.21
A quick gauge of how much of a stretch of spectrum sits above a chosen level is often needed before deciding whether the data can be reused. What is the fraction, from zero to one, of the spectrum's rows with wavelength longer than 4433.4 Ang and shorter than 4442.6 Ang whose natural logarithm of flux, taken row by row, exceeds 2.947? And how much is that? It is 0.56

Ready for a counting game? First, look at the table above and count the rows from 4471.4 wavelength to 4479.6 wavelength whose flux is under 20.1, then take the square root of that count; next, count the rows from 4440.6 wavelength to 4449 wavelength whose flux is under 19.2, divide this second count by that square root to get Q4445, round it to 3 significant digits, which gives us 2.50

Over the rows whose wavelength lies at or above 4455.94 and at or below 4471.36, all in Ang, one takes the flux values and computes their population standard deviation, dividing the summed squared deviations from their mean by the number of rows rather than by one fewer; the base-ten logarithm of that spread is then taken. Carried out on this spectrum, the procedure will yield 0.22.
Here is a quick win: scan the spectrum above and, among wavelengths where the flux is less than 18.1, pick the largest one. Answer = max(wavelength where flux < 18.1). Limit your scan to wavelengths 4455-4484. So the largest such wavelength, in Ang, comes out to 4472.90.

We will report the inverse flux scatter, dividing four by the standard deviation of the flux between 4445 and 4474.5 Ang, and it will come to 2.0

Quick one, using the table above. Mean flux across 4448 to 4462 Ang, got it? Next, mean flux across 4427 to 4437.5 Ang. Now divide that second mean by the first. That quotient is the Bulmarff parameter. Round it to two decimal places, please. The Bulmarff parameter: 1.05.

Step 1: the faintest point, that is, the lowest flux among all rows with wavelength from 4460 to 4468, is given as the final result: 17.06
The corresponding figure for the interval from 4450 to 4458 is 14.24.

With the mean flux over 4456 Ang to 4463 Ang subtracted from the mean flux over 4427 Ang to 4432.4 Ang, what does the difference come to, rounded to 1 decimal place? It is 0.8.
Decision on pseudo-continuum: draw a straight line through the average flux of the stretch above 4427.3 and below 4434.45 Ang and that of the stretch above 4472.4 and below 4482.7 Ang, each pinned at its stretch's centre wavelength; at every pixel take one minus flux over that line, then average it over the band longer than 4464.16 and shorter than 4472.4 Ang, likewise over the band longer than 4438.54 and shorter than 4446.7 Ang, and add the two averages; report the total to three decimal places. -0.072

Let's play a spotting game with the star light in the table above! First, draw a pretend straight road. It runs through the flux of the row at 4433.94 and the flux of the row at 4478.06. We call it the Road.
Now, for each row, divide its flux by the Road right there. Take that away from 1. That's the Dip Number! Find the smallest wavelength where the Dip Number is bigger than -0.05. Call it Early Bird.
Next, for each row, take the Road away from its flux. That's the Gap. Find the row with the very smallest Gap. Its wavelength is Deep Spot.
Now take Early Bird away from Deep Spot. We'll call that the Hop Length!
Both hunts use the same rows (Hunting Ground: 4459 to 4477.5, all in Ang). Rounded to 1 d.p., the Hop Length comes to 13.4 Ang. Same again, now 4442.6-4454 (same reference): 1.0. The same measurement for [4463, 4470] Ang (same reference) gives 1.0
